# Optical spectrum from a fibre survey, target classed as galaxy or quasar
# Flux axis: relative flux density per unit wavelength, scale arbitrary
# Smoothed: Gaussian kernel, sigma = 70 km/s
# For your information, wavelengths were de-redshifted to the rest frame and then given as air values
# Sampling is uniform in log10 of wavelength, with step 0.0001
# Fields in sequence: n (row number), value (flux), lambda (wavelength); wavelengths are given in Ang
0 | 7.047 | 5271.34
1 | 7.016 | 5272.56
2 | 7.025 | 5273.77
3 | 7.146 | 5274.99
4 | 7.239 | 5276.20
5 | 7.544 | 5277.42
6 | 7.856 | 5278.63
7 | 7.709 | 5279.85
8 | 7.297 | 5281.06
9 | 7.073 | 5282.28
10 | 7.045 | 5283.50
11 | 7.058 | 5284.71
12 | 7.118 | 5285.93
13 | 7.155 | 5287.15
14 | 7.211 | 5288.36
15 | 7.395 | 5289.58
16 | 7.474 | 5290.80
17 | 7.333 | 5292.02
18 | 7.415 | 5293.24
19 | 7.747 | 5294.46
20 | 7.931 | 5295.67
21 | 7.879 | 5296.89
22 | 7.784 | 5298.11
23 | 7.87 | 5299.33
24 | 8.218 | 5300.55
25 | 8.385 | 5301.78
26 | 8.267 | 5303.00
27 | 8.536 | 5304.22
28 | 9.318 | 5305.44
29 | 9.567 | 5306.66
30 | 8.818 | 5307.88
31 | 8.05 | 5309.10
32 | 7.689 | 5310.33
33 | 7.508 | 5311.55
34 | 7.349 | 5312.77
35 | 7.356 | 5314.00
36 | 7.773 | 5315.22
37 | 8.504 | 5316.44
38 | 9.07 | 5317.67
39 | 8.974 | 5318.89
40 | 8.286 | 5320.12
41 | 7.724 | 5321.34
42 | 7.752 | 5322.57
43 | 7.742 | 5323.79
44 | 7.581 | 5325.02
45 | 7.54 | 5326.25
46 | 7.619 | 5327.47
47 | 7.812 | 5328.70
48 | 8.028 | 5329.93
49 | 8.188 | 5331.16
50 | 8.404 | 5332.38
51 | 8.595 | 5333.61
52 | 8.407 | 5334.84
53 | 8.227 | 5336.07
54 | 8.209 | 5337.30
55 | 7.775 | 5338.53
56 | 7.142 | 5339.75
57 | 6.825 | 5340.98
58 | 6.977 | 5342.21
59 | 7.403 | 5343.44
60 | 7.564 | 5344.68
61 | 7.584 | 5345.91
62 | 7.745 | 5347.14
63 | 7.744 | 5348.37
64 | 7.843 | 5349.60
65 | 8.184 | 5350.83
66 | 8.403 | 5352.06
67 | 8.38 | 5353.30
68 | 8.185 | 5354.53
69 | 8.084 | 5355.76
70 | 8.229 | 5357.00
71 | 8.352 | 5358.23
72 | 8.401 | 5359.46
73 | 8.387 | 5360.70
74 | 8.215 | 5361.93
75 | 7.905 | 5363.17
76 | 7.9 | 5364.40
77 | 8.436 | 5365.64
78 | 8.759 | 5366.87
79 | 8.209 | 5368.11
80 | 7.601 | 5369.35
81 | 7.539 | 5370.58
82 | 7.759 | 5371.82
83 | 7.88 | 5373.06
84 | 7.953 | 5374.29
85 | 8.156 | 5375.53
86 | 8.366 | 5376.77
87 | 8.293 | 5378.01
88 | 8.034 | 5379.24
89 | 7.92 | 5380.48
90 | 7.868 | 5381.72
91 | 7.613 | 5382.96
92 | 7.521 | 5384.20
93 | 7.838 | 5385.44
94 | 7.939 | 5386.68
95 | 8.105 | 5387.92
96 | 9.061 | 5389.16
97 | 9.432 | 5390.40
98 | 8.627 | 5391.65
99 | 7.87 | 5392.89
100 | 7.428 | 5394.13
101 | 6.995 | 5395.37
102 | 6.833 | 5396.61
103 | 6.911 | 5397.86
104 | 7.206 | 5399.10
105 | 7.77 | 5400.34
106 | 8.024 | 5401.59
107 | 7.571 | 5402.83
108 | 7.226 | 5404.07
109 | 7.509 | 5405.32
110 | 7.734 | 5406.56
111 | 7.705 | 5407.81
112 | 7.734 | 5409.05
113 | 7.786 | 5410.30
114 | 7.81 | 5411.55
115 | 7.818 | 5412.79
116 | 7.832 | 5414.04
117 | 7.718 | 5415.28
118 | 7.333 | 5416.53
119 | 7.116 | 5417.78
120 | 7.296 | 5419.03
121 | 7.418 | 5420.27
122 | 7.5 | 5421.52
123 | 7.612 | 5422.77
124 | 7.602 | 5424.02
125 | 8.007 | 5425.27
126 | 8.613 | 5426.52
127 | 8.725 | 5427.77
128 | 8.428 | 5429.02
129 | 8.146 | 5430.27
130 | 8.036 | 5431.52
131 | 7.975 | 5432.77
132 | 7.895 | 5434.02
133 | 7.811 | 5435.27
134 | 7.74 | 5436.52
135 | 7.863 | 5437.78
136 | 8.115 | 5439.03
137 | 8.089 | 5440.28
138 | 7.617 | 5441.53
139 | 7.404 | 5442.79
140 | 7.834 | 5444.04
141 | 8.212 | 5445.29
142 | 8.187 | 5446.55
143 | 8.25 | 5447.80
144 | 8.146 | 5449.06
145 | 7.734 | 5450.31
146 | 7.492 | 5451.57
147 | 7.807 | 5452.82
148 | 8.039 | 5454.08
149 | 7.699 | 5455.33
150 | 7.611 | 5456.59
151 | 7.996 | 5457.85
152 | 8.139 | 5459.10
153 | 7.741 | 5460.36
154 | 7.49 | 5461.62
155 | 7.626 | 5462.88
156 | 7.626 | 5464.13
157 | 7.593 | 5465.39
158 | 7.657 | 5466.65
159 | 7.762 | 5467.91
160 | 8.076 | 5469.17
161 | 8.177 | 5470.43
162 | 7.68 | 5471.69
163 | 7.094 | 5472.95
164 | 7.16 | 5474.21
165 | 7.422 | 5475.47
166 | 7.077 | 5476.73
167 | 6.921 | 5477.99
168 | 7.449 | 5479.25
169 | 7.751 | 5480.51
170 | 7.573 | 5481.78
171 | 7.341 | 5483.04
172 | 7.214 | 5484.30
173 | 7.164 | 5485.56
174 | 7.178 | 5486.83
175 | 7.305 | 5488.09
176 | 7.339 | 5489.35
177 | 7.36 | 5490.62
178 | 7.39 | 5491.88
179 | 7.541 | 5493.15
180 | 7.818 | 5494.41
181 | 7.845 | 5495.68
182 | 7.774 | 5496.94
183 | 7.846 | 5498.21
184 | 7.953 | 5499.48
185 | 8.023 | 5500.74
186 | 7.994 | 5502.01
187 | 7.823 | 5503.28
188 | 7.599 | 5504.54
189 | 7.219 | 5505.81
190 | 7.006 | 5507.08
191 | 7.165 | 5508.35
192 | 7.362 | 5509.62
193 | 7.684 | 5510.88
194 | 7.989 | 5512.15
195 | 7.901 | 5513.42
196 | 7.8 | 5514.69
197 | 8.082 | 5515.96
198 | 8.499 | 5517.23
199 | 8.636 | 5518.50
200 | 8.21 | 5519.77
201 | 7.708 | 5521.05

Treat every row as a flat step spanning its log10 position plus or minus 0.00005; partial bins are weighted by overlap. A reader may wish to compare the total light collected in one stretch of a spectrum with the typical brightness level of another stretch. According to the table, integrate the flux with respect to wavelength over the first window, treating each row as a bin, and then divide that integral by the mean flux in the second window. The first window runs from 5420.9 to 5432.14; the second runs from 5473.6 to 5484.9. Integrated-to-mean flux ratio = 12.4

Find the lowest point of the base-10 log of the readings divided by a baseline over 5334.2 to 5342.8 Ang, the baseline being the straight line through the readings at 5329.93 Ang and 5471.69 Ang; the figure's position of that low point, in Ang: 5340.98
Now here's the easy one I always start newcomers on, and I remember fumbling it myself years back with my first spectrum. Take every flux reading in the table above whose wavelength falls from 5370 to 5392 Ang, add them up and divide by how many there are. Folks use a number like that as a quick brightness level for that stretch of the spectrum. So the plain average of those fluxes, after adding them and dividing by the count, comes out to 8.1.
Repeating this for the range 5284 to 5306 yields 7.8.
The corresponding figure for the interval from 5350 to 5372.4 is 8.2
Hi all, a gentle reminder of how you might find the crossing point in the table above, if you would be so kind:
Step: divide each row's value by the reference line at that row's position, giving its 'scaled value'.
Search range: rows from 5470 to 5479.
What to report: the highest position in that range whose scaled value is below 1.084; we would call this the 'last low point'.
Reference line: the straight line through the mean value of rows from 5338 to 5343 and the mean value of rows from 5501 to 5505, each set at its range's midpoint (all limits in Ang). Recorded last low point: 5477.99 Ang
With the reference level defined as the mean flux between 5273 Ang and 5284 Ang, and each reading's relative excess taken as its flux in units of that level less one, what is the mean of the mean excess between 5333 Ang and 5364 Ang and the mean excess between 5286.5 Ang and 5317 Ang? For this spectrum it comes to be 0.085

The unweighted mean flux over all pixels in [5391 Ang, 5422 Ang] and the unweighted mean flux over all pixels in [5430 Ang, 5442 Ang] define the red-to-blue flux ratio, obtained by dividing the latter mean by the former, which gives 1.05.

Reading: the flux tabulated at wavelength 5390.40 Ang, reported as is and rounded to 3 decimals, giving 9.432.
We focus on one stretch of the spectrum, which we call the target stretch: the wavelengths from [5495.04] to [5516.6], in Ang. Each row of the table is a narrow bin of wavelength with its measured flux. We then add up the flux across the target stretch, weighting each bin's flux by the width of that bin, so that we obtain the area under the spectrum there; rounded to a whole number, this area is 166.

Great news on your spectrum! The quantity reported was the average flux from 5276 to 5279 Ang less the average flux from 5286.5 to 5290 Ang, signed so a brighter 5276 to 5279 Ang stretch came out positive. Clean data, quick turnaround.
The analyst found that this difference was 0.3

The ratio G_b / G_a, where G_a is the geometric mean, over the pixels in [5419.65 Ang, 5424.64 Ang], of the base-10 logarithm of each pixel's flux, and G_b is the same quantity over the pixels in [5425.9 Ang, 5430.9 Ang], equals 1.06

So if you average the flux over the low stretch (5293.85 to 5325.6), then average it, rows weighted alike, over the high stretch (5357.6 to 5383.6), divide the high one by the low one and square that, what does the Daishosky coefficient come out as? 0.98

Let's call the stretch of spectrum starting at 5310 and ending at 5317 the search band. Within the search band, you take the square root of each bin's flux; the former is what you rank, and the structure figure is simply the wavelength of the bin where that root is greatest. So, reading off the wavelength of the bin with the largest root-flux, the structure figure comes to 5316.44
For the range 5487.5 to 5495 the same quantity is 5494.41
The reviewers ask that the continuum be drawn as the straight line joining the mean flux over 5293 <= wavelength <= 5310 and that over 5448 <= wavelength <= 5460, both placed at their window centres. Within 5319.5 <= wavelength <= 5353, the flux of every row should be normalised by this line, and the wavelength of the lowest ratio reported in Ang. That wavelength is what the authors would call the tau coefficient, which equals 5340.98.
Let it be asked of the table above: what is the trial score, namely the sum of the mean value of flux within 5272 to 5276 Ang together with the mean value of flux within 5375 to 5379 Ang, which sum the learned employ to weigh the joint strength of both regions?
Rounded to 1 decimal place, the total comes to 15.3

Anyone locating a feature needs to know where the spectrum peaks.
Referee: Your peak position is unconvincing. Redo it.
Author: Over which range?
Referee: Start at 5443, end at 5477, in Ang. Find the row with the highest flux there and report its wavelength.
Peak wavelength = 5447.80 Ang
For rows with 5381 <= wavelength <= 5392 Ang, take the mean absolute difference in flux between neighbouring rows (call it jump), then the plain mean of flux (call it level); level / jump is 21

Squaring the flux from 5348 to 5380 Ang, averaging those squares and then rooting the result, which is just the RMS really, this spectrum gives 8.13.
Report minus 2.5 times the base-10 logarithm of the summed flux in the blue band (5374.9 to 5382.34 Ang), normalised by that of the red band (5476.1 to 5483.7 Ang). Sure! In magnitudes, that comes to -0.11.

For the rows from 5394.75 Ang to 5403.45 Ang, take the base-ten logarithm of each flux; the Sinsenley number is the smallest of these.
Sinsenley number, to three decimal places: 0.835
